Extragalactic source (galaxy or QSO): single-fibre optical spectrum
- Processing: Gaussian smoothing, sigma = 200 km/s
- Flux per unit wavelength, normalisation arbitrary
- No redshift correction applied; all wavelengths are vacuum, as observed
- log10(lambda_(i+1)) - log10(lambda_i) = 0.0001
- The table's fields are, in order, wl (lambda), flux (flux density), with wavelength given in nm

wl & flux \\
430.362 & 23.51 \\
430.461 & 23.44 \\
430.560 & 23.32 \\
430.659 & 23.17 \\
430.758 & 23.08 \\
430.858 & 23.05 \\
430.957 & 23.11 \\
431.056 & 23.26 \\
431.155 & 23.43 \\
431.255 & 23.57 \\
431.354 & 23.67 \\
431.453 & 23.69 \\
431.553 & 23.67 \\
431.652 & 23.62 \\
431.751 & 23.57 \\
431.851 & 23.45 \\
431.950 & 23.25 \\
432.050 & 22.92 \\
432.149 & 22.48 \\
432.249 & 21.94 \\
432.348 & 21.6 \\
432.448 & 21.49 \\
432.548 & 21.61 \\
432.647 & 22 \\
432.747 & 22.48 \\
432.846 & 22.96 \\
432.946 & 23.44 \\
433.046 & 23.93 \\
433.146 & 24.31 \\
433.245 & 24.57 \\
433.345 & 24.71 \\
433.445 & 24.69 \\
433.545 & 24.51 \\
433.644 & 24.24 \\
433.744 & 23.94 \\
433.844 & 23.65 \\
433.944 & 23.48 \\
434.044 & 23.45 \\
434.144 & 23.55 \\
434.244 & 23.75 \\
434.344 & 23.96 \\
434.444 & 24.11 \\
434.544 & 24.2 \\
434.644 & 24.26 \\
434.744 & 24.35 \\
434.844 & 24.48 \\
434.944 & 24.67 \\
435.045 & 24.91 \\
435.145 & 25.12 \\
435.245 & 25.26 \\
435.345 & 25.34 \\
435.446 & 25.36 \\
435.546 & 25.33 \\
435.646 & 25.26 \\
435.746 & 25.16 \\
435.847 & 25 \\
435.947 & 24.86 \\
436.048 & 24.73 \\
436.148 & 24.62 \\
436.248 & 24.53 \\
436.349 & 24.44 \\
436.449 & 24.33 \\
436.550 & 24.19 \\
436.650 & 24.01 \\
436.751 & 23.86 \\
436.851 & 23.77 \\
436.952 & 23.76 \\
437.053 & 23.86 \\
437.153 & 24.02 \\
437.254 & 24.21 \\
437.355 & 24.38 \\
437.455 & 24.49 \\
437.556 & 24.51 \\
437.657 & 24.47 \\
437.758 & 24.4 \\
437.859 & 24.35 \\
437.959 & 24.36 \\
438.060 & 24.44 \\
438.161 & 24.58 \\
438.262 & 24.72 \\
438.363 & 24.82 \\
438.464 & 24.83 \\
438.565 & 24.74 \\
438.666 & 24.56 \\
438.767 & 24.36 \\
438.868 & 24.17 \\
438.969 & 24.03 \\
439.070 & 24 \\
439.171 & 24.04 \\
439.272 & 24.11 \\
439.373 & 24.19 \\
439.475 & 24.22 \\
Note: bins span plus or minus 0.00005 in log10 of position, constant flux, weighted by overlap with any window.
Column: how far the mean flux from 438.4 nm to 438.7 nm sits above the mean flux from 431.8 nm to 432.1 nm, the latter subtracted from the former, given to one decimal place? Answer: 1.5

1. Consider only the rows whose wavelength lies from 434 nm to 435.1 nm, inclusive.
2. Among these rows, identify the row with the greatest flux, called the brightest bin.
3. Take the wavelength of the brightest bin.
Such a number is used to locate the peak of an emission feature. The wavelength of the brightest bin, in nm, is 435.045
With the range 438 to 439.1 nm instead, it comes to 438.464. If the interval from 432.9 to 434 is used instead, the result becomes 433.345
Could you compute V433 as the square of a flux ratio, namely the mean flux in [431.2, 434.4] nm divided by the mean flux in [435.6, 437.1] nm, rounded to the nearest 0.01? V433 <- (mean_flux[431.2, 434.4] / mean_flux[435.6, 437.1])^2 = 0.92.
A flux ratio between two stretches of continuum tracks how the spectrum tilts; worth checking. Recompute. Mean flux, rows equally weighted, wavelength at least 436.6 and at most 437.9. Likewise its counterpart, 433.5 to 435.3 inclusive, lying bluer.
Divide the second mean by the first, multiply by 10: 10.0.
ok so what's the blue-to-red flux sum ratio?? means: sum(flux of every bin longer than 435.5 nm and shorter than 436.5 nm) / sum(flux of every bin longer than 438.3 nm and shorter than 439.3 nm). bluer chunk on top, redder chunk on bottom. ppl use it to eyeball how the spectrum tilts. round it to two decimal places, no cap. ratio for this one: 1.02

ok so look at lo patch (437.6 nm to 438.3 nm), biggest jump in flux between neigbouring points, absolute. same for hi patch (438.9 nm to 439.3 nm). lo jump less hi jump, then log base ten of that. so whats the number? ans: -1.2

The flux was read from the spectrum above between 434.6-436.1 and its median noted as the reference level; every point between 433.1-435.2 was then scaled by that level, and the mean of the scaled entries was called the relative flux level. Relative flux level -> 0.97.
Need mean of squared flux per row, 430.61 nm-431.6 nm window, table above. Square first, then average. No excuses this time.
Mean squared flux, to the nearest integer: 546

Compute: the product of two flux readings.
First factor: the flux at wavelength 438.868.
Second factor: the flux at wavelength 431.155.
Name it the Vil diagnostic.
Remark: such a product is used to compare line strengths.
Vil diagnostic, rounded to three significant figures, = 566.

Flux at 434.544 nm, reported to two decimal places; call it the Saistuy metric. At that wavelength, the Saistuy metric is 24.20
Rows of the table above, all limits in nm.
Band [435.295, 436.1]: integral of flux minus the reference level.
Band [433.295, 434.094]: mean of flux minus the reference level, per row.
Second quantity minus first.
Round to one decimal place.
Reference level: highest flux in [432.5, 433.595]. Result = -1.0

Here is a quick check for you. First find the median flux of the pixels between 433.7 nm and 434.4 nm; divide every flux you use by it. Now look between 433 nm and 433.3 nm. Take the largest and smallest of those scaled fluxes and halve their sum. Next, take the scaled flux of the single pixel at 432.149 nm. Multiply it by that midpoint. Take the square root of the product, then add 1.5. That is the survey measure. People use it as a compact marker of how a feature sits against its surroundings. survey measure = 2.49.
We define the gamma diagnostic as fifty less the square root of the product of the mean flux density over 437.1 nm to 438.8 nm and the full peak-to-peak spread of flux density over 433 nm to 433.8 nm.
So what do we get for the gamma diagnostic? 46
